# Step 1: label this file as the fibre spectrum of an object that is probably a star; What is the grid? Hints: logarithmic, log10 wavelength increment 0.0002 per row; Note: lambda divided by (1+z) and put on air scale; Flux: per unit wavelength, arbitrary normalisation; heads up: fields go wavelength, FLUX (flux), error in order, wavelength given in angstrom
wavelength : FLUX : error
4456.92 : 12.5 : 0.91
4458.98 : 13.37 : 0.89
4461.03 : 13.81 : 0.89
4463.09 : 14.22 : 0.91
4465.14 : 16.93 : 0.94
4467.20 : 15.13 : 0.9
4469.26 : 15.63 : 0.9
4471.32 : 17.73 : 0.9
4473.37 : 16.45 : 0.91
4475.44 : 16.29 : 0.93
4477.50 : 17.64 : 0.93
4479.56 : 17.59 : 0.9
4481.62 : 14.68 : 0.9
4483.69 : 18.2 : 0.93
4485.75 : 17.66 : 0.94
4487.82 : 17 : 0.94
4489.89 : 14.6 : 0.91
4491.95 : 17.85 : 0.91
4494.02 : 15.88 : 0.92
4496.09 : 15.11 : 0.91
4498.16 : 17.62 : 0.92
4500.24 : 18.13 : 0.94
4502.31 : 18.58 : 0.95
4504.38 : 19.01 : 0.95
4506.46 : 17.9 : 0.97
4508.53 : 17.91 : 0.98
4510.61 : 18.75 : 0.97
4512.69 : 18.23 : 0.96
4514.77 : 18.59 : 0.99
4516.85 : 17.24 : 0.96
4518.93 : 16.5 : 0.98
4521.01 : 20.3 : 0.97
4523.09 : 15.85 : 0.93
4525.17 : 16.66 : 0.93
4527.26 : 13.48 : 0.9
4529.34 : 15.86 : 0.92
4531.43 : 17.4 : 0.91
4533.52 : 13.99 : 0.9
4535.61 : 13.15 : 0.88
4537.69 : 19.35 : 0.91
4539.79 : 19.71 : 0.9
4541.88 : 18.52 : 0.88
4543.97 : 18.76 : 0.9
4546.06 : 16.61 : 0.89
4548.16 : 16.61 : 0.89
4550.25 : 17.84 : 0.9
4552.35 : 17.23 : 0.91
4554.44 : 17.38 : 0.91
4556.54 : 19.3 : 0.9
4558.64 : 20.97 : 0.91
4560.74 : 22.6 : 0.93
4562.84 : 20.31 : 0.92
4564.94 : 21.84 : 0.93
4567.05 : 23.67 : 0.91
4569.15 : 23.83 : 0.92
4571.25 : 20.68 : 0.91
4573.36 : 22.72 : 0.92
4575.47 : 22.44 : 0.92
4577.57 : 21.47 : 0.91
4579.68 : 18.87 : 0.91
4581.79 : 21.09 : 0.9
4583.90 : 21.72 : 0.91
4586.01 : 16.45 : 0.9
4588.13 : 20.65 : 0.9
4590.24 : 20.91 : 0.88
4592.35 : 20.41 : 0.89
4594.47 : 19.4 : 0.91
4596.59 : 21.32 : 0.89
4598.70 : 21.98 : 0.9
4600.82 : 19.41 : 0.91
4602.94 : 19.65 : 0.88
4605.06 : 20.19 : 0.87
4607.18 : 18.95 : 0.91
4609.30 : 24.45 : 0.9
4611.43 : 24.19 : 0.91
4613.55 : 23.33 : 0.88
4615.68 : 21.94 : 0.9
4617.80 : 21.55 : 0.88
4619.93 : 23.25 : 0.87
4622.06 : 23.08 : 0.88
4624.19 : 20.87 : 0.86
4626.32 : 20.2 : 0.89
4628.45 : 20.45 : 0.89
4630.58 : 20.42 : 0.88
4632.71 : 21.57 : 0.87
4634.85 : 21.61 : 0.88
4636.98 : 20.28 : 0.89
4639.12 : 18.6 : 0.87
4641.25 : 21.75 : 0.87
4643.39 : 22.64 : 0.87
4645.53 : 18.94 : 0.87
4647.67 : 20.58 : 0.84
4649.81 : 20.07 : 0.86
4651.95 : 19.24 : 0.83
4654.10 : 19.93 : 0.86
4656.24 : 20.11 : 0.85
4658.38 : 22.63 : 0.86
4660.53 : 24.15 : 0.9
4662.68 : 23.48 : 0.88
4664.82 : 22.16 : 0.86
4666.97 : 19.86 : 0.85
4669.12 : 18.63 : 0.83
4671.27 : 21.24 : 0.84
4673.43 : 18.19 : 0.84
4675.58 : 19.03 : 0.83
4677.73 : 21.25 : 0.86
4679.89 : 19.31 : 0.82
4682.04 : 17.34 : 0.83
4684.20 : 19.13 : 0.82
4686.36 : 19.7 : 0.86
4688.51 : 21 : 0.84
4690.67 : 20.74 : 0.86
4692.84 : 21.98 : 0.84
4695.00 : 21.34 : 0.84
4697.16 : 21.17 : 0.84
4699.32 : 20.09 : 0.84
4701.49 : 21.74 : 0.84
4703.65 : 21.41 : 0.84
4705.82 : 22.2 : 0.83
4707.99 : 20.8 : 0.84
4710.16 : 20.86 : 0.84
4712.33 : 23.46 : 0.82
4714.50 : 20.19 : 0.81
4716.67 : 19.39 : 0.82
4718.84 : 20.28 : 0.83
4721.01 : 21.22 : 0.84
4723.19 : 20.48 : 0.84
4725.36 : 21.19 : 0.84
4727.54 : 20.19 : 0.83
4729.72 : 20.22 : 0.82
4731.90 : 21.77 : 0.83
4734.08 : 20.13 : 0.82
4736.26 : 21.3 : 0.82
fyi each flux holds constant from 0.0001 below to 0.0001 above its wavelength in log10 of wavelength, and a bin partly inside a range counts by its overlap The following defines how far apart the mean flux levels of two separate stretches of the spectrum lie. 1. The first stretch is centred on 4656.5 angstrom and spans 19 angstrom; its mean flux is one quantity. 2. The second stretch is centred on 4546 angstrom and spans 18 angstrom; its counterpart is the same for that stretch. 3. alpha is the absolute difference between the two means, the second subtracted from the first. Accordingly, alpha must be 3.4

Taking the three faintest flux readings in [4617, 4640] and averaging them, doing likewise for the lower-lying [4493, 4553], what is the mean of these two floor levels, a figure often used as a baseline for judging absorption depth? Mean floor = 16.6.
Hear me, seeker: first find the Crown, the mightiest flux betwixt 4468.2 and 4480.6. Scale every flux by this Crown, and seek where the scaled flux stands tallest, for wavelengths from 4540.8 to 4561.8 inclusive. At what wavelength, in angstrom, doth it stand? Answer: 4560.74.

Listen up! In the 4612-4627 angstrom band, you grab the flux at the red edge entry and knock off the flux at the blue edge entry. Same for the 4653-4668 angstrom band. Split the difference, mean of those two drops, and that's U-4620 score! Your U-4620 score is -1.6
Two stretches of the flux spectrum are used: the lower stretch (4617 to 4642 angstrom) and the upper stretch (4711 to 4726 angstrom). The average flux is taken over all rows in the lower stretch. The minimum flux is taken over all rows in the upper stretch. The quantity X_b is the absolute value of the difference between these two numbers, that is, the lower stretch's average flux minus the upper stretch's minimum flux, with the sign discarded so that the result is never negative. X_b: 1.7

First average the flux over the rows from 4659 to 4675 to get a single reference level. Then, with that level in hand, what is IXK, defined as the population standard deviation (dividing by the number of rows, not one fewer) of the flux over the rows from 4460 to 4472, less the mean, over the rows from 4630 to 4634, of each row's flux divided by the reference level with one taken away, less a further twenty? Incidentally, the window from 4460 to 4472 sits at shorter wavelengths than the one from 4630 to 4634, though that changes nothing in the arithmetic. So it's -18.6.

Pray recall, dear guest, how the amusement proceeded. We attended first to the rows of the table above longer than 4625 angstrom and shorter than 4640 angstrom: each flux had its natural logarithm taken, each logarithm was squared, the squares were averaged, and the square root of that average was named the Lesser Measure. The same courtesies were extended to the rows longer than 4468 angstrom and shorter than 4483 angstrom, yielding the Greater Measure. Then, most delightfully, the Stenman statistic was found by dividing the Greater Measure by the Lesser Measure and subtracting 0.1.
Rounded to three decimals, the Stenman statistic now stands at 0.830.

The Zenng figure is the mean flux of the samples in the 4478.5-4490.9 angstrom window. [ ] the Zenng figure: 16.6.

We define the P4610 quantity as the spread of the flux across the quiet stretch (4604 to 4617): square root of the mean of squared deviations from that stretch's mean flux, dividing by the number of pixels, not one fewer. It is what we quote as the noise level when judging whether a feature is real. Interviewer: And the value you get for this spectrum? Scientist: 2.04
